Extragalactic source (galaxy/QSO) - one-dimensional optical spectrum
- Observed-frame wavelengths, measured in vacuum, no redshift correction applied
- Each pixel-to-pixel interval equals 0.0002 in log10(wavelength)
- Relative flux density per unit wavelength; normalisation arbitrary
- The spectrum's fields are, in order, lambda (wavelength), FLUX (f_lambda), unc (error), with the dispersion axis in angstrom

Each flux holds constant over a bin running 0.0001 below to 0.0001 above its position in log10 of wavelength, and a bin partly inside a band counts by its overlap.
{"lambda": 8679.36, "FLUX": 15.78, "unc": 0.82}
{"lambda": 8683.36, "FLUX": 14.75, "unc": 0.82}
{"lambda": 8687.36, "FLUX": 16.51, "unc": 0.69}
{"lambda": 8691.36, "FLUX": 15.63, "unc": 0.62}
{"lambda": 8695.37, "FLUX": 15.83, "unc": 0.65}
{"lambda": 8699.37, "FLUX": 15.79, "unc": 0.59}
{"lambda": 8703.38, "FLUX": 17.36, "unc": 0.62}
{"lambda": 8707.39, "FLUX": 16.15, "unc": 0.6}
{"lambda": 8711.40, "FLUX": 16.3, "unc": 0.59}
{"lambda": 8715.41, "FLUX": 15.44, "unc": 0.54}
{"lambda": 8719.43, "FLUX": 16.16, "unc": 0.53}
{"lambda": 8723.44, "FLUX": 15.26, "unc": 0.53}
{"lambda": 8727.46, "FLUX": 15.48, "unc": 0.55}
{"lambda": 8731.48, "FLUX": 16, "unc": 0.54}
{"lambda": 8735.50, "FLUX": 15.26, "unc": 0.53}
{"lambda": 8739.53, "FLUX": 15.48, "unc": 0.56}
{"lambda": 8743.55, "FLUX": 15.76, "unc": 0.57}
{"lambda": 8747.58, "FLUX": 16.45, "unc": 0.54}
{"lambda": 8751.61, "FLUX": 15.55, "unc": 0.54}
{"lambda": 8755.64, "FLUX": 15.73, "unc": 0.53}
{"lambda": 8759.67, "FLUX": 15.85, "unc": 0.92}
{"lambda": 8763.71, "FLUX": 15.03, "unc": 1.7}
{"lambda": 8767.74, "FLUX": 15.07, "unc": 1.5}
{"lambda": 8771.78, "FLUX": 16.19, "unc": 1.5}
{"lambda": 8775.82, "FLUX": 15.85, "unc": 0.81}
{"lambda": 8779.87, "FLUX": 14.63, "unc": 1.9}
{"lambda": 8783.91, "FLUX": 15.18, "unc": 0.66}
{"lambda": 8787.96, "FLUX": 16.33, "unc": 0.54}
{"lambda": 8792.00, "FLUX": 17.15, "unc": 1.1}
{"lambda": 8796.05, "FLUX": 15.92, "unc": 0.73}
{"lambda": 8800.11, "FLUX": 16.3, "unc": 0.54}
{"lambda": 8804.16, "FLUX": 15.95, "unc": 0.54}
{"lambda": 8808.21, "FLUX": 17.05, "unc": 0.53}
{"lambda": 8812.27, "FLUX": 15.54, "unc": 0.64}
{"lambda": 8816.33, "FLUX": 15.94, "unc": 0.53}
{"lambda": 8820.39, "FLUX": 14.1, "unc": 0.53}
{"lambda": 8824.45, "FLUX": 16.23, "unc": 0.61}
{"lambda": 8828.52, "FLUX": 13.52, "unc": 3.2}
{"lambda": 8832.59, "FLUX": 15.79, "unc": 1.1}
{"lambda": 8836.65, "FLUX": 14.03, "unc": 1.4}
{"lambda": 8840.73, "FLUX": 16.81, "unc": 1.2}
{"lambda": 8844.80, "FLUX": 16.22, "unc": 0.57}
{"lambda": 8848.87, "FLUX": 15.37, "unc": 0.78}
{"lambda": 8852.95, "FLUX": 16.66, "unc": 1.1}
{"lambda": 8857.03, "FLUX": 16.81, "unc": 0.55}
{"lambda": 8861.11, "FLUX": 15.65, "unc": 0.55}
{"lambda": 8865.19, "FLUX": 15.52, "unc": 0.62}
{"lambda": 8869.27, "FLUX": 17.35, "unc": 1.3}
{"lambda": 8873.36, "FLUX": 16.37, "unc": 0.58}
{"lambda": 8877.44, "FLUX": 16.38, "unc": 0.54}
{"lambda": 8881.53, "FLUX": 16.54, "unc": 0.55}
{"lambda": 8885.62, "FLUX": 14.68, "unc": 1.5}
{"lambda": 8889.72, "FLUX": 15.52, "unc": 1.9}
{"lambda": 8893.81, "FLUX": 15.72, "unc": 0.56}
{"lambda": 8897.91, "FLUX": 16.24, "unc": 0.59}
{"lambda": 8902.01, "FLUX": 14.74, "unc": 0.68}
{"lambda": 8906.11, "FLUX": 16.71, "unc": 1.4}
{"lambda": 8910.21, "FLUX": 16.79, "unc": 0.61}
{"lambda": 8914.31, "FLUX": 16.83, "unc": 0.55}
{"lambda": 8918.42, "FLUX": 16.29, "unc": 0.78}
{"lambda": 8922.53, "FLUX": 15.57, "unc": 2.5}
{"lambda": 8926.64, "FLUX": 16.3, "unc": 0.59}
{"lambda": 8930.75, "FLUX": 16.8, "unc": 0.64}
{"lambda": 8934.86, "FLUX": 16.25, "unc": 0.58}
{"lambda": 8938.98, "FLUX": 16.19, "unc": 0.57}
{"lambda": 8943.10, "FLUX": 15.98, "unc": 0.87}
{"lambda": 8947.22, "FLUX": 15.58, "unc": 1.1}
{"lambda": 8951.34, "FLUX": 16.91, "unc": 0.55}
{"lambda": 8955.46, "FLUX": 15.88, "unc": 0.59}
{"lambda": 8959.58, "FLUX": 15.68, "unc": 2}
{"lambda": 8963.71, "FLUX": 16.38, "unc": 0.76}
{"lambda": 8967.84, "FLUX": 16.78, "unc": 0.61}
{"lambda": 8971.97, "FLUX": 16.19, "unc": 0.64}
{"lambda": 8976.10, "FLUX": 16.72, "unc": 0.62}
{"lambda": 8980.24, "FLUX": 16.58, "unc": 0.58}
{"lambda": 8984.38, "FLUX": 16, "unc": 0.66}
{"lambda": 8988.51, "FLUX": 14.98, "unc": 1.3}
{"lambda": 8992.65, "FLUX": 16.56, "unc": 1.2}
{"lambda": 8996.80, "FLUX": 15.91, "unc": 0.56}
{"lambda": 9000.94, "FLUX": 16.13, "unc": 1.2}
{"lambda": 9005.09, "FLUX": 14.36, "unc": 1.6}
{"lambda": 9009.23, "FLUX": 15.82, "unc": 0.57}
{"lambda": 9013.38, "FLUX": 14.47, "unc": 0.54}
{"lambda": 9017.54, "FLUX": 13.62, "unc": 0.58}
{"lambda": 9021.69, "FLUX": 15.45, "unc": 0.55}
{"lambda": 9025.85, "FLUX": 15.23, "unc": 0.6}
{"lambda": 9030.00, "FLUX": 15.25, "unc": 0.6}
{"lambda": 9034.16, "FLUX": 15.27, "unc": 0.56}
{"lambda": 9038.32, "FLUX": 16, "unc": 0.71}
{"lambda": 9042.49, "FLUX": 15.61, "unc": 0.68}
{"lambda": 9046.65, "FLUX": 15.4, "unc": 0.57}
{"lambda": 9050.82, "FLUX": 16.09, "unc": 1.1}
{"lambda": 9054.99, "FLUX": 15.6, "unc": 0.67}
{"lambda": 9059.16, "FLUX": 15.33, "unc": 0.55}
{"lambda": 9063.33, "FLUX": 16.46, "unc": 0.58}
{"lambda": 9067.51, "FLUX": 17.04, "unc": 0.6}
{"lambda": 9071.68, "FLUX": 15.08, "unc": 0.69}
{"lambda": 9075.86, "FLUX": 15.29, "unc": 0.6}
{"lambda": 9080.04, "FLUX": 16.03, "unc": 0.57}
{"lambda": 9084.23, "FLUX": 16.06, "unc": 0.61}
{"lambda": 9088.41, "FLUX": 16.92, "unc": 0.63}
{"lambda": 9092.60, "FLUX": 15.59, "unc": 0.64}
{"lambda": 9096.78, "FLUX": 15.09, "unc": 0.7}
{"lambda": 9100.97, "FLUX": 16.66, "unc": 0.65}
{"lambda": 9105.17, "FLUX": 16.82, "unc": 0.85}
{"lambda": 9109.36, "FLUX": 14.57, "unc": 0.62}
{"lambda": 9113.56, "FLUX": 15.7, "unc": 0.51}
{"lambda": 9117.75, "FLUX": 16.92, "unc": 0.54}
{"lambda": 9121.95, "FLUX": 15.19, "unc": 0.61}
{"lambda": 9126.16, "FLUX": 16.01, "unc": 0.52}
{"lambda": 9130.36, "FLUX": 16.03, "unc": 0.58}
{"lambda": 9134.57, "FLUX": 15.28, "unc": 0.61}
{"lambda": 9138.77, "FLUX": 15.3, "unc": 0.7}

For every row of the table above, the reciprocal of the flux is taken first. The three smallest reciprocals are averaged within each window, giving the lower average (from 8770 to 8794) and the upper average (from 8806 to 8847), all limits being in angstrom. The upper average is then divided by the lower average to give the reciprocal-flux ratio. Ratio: 0.99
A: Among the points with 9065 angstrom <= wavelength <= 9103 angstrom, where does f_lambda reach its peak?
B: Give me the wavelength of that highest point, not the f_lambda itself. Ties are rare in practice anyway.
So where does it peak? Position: 9067.51 angstrom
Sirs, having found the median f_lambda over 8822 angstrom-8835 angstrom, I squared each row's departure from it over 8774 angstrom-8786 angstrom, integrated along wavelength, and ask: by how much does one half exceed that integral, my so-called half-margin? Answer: -6.5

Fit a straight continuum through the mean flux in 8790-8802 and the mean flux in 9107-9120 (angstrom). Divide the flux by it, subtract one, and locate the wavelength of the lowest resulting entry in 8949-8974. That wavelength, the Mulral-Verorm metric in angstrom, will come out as 8959.58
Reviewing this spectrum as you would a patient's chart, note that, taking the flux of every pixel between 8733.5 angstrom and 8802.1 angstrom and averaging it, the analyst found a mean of 15.7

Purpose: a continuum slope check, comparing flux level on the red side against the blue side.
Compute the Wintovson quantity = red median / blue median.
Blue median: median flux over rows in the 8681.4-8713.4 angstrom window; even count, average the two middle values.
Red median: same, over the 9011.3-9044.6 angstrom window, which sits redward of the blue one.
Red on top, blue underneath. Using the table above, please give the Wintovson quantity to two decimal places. 0.95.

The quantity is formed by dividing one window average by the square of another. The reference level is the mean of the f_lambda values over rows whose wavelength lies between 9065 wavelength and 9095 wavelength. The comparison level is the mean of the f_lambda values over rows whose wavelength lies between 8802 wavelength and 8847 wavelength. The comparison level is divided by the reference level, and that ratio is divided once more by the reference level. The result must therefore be 0.0608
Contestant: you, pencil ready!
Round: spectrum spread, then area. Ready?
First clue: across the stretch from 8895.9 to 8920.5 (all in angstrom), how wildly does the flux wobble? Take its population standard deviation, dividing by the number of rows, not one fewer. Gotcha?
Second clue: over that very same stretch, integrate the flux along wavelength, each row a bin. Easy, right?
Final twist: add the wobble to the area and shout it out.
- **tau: 401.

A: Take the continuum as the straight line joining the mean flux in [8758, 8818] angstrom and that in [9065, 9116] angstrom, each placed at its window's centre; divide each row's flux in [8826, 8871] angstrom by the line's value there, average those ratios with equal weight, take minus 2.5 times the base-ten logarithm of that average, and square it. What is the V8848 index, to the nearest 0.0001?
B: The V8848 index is 0.0000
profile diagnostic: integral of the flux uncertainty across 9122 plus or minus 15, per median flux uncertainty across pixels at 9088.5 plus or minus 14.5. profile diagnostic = 27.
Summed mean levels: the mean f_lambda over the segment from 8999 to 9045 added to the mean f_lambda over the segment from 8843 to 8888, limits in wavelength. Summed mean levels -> 31.34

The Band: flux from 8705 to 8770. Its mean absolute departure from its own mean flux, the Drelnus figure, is 0.36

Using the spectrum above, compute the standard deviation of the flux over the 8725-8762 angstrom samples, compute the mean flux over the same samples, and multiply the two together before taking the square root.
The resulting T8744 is 2.3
